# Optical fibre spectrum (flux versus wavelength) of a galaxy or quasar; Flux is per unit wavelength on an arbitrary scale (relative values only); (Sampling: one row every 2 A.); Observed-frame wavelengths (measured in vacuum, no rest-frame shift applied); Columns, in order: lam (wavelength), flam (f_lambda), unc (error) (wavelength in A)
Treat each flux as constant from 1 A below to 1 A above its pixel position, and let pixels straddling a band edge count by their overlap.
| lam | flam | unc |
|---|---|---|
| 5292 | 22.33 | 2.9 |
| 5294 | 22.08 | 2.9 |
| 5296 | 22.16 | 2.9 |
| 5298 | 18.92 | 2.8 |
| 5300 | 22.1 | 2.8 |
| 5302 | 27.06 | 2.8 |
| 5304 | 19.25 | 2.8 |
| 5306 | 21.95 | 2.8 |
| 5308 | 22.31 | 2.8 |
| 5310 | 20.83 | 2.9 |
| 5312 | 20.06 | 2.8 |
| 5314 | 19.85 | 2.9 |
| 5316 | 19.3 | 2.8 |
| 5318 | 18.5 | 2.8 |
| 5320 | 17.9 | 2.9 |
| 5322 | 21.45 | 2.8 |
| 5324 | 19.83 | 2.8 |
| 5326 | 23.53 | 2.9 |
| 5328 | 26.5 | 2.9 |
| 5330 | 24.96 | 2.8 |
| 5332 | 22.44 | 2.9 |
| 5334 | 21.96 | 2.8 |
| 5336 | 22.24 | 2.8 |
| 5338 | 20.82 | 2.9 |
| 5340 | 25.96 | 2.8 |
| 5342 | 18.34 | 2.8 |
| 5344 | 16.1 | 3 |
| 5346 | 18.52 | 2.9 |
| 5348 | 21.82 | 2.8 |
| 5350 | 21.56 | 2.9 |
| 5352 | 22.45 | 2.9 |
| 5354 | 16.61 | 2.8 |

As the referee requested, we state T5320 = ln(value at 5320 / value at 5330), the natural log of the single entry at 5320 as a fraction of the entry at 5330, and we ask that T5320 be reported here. -0.33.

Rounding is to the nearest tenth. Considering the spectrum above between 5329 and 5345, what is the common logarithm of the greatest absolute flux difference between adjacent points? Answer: 0.9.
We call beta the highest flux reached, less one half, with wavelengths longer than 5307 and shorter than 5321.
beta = 21.8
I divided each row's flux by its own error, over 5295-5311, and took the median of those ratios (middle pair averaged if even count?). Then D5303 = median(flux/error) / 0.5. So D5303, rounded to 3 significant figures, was 15.5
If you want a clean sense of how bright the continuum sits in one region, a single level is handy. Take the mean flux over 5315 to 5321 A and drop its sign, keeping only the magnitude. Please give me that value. 18.6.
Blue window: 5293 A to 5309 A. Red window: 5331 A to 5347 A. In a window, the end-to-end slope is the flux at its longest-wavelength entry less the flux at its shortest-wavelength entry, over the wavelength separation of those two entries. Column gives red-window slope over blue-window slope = -17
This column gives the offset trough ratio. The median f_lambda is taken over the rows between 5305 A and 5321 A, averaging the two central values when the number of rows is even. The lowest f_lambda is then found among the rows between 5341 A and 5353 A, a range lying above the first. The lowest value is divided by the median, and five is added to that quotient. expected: 5.81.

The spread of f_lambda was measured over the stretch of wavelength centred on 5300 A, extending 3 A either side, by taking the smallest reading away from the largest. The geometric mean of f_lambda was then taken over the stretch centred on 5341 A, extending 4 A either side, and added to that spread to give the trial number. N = 28.1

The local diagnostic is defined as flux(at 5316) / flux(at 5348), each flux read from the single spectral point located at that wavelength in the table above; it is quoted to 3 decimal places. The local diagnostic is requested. 0.885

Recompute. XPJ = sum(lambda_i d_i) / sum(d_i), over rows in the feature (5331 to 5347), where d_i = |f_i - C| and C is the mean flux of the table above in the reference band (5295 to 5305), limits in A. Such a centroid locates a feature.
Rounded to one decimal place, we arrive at 5342.2 A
